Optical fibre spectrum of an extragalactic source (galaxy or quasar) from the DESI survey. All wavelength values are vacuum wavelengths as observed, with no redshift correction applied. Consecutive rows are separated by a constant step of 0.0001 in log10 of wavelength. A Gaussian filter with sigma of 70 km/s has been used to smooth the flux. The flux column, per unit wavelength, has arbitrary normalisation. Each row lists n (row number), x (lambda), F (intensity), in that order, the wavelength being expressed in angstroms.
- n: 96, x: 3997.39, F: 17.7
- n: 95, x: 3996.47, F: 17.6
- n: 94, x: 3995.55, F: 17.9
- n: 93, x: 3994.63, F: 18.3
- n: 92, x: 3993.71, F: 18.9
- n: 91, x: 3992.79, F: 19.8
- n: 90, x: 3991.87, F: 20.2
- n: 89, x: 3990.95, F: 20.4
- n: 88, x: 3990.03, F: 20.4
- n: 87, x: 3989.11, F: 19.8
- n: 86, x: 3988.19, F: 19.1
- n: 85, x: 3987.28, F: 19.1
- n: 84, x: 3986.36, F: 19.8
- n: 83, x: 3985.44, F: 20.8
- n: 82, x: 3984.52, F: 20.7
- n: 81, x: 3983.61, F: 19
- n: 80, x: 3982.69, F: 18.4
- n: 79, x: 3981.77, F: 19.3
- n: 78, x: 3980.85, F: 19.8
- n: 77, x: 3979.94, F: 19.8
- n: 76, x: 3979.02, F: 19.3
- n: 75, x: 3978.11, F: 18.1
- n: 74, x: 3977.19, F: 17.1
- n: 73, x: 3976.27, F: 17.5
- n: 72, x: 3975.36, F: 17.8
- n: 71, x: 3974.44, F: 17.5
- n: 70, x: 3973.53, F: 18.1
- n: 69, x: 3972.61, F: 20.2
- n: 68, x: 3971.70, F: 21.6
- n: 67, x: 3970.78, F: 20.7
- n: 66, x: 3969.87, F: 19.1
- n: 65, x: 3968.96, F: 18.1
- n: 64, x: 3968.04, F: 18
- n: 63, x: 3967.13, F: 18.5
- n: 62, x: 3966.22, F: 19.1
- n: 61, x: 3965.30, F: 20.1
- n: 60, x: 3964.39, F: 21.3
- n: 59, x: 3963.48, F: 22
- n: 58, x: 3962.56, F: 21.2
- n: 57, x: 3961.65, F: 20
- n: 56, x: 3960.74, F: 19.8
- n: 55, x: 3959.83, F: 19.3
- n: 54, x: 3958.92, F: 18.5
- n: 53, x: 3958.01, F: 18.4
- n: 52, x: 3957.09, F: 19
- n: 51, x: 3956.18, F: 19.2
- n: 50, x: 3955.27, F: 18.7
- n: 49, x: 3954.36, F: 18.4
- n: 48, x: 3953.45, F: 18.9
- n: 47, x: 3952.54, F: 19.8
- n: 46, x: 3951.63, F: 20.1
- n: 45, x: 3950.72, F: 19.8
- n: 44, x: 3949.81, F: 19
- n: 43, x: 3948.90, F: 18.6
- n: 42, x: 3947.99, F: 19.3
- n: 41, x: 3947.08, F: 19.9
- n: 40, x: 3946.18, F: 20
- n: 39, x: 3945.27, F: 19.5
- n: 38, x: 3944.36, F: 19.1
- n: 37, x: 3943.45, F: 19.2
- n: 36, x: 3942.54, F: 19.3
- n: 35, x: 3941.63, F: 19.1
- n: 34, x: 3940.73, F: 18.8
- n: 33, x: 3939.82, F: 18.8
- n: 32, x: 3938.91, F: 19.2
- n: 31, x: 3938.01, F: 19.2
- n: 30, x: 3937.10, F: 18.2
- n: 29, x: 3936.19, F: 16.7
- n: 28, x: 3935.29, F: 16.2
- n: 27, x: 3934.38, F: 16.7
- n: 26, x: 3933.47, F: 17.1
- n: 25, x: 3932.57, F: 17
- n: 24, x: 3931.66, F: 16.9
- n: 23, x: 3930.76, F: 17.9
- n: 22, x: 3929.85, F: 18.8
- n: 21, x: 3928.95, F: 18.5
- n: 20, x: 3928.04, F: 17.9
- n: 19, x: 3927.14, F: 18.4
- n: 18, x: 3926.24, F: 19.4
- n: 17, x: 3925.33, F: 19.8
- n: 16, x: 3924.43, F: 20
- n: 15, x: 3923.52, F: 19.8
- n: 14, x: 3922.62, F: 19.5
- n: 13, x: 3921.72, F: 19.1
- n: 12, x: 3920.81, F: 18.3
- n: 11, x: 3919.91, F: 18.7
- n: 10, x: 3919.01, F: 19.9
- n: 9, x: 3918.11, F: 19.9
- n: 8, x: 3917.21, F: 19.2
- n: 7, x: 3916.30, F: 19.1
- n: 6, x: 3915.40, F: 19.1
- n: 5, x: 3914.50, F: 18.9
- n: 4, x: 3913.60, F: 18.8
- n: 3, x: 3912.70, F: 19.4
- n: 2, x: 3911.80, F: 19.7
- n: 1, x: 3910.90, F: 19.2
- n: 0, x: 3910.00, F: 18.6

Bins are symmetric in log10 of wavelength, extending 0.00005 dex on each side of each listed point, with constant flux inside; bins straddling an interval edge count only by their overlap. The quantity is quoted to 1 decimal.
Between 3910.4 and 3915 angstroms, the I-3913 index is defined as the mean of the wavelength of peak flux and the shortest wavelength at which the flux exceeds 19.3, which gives 3911.8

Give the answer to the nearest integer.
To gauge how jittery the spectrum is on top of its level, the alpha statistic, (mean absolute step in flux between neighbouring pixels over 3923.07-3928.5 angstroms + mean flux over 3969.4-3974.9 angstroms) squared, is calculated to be 400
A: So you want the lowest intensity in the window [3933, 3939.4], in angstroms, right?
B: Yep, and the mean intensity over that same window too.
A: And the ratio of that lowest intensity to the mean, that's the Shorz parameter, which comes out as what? 0.92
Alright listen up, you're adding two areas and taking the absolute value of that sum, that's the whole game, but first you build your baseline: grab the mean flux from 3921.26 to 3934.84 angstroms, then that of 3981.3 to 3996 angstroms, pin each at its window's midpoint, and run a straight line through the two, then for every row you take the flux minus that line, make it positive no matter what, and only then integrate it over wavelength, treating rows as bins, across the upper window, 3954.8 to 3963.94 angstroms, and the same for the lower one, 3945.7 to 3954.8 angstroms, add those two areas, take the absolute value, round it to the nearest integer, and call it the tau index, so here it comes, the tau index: 14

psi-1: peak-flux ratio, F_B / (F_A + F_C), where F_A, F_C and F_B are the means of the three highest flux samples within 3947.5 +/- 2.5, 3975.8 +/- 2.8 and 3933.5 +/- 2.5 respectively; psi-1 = 0.45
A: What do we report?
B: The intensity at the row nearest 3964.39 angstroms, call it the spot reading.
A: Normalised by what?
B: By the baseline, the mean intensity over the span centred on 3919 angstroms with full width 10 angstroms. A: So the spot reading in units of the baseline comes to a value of 1.108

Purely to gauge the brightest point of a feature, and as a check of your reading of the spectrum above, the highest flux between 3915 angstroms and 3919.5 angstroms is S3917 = 19.9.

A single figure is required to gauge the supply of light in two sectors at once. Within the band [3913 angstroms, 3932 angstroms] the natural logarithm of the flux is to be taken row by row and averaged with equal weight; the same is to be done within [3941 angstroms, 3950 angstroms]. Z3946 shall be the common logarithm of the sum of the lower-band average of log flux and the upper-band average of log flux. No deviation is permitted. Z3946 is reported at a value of 0.771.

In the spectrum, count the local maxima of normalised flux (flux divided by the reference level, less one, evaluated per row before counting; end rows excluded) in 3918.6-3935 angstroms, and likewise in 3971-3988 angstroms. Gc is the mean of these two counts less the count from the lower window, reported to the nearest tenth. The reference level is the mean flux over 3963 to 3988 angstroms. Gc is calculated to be -0.5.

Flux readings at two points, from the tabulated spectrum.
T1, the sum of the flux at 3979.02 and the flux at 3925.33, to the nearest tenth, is 39.1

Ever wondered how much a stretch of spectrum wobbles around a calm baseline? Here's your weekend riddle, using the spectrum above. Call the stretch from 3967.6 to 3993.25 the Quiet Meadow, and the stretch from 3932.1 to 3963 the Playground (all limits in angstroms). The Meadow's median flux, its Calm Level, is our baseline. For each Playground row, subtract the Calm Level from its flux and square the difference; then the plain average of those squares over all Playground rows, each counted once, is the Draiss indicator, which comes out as 1.3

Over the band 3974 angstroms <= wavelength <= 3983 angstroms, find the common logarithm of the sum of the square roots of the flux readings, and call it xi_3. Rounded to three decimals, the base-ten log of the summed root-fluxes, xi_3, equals 1.633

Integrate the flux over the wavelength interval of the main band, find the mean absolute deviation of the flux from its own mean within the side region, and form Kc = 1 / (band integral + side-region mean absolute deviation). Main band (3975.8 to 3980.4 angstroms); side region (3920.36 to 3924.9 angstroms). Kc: 0.0118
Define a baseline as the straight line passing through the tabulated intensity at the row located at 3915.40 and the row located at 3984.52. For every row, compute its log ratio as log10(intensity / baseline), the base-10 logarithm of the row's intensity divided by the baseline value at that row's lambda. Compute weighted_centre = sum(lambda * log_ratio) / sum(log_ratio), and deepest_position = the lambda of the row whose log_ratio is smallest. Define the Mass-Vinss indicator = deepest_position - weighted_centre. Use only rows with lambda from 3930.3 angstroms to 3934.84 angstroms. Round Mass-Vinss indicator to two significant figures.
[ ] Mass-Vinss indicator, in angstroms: 1.6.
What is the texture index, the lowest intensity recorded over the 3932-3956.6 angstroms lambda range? 16.2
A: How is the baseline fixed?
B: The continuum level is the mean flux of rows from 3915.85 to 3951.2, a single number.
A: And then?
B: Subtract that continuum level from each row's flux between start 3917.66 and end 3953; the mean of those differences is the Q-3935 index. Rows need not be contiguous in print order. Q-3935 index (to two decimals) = 0.04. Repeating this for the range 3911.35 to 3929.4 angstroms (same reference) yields 0.41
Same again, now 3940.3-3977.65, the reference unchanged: 0.49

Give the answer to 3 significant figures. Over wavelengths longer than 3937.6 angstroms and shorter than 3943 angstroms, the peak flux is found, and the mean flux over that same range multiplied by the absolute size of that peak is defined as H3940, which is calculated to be 368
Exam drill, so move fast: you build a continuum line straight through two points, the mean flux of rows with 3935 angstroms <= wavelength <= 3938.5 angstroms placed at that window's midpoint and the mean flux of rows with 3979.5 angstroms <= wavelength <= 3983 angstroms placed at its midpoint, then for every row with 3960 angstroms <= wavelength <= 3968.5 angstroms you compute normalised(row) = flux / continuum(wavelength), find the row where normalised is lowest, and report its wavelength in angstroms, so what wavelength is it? 3968.04 angstroms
